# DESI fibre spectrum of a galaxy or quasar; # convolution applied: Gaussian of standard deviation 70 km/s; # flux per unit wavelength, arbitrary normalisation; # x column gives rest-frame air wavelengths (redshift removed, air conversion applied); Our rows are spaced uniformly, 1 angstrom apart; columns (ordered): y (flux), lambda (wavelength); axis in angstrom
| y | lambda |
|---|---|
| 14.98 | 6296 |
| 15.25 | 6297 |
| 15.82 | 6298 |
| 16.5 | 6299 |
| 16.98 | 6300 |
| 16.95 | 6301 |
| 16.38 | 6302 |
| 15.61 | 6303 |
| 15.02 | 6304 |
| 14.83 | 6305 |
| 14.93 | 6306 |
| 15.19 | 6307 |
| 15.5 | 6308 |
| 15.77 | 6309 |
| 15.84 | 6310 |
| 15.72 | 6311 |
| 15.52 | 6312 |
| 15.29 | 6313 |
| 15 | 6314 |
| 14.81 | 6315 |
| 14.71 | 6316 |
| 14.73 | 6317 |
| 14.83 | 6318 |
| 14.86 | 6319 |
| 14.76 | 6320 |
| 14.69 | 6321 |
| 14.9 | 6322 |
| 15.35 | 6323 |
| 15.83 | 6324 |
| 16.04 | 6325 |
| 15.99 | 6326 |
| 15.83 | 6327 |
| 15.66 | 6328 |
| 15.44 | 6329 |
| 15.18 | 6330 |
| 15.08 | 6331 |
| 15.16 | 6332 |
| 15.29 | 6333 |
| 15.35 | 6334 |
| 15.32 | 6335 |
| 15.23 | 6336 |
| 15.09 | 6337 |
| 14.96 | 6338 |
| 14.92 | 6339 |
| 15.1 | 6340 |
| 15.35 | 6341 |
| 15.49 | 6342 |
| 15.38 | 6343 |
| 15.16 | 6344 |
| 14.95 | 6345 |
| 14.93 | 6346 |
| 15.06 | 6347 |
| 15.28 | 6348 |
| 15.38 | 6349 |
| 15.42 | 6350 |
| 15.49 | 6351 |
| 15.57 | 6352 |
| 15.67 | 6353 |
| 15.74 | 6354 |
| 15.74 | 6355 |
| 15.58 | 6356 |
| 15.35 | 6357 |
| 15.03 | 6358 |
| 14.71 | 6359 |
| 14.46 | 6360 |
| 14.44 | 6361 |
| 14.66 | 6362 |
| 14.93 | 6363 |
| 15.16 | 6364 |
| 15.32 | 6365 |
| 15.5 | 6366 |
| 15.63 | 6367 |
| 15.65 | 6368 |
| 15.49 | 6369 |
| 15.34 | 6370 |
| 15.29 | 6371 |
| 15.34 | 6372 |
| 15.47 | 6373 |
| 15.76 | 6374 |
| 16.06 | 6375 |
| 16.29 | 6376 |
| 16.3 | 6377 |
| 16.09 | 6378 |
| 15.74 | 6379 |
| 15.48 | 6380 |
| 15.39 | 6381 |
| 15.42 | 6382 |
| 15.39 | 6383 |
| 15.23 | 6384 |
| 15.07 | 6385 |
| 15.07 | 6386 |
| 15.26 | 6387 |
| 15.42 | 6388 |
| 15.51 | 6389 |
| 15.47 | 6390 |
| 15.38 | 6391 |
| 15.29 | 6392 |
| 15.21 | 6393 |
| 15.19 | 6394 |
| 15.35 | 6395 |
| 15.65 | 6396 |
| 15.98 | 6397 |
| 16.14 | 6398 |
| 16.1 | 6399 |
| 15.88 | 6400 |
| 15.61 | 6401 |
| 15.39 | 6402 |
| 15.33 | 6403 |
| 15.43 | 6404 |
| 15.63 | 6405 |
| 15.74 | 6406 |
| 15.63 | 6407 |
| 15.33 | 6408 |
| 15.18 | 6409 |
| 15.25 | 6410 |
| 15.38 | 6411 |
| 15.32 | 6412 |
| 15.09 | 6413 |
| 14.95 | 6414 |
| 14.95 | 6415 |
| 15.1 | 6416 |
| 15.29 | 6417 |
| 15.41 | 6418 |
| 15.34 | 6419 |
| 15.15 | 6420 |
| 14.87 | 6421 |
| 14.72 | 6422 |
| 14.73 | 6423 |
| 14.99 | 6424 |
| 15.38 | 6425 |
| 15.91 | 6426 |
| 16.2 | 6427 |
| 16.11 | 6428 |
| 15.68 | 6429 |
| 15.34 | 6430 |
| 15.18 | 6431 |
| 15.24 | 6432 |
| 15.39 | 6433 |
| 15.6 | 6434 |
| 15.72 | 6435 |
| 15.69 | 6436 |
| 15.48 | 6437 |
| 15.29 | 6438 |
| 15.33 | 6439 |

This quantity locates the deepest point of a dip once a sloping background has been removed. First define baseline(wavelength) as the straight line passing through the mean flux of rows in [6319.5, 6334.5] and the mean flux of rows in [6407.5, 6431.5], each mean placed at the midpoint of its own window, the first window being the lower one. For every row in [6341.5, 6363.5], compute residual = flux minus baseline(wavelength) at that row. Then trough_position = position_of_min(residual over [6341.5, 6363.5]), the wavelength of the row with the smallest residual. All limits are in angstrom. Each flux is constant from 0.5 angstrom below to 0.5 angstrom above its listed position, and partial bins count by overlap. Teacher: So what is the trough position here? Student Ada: 6361 angstrom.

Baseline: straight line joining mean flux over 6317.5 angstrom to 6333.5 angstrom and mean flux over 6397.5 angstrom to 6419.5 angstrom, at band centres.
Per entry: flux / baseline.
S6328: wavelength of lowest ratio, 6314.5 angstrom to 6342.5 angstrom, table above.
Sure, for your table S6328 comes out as 6321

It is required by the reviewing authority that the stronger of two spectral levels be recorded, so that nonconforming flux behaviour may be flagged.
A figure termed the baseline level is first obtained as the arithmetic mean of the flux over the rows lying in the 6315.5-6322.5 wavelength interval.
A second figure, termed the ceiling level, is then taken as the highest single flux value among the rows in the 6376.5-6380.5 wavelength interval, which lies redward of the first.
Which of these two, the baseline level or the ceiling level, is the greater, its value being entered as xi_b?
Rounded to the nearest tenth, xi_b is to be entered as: 16.3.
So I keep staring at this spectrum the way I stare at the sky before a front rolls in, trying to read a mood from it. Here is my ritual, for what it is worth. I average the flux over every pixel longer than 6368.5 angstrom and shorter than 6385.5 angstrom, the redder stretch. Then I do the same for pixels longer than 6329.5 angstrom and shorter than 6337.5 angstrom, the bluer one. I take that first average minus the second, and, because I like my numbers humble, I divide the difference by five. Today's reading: 0.08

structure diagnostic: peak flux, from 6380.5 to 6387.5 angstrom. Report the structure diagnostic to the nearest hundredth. 15.42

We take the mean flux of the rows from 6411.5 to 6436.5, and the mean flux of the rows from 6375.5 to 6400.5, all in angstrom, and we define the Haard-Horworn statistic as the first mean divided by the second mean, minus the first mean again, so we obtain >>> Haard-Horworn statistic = -14.35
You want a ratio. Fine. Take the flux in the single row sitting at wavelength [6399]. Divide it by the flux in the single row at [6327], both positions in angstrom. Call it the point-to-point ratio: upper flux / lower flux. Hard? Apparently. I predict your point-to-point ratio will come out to 1.02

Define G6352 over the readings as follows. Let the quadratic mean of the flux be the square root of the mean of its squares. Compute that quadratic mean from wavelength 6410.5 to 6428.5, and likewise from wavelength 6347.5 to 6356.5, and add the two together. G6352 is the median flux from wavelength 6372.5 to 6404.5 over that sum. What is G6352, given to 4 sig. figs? 0.5013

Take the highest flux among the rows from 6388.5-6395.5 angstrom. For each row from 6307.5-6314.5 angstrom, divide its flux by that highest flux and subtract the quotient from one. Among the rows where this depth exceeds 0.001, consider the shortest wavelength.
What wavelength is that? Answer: 6313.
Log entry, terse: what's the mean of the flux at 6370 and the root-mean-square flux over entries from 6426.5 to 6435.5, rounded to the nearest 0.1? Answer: 15.5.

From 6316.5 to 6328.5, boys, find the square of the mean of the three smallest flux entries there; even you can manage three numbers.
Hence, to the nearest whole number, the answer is 217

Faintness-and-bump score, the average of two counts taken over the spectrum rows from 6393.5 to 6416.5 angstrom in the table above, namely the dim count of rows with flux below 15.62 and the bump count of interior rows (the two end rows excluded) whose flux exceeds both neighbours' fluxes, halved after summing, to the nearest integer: 9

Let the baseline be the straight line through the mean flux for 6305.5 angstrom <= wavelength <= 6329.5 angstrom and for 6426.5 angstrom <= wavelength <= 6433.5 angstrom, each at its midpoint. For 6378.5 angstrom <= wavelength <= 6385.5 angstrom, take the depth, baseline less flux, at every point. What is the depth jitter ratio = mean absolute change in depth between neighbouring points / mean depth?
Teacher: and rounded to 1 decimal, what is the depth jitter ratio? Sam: 1.6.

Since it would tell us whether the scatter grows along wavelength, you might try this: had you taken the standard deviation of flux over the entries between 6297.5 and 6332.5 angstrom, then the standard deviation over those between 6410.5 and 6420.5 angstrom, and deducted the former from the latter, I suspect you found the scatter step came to -0.45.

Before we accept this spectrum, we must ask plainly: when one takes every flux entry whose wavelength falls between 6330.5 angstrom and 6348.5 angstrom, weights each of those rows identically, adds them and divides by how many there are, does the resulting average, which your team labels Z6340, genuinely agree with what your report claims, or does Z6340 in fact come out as 15.2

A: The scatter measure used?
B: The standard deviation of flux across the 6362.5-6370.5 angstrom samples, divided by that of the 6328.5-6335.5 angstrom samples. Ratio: 2.0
